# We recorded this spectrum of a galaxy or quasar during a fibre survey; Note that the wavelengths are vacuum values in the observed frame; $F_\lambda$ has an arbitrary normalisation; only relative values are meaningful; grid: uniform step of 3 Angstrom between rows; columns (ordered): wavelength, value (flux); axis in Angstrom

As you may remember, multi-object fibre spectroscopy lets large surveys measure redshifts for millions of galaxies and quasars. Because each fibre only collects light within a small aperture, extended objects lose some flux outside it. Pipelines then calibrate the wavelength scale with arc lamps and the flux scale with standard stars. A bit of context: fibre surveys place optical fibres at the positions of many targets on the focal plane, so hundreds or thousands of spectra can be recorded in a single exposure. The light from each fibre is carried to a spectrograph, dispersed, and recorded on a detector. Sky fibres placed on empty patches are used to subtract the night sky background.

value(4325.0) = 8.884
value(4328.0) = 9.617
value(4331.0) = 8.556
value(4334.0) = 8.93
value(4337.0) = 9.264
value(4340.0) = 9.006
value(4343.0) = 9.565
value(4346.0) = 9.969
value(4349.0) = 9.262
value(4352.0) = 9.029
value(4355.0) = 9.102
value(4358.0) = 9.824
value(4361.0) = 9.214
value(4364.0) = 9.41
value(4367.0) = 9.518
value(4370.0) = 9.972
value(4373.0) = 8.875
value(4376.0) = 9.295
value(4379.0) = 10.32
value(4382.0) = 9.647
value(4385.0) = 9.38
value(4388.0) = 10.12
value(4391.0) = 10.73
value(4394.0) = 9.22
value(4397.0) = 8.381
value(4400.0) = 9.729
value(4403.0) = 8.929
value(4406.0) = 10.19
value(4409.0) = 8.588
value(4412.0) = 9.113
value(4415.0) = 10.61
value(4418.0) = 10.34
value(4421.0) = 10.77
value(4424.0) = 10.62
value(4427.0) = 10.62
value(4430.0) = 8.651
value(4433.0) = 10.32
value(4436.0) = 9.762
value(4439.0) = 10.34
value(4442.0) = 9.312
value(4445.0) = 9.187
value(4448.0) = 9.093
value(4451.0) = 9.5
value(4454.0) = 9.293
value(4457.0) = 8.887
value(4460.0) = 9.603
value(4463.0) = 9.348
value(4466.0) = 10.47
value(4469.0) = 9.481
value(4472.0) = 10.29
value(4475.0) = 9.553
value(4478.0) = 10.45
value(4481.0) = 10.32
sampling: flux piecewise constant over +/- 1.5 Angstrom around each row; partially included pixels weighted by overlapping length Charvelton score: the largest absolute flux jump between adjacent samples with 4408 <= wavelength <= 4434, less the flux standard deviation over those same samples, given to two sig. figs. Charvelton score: 1.1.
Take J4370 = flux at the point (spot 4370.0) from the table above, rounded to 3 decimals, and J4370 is 9.972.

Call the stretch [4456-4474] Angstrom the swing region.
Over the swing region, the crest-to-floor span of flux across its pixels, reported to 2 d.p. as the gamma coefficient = 1.58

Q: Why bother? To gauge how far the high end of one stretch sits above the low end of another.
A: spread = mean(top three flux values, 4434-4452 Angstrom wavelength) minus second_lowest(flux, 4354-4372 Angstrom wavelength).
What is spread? 0.65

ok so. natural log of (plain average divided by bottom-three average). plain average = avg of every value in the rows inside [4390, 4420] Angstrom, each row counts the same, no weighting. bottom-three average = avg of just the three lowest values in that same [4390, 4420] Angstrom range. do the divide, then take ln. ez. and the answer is 0.10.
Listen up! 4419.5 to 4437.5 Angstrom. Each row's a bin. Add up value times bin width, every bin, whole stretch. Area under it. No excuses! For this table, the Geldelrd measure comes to 182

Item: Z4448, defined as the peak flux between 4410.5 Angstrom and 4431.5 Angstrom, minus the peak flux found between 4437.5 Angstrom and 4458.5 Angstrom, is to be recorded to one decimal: 0.4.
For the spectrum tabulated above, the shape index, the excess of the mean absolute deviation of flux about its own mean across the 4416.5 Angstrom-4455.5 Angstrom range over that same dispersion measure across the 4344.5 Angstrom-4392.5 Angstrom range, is 0.20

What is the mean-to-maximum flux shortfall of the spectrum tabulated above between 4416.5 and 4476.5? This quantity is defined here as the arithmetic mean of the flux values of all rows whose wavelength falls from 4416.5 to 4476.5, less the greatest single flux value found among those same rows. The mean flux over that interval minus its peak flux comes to -1.00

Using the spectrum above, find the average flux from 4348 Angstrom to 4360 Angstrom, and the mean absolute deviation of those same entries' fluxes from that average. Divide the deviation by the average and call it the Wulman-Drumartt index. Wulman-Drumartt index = 0.028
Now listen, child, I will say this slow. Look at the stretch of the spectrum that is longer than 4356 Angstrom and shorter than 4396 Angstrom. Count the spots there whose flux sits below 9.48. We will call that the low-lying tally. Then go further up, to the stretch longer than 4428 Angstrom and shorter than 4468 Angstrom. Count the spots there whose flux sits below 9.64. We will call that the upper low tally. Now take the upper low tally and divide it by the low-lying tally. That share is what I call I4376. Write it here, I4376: 1.5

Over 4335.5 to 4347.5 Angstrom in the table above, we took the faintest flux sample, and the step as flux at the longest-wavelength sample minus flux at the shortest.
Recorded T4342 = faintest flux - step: 8.3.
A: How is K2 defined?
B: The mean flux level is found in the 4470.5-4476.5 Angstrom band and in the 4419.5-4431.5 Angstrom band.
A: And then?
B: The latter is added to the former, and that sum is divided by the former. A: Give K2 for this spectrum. 2.02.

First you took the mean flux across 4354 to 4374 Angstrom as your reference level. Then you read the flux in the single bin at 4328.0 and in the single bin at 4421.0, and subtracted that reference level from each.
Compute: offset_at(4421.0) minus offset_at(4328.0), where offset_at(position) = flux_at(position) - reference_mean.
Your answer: 1.2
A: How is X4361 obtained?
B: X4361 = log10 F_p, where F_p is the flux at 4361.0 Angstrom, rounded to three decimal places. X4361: 0.964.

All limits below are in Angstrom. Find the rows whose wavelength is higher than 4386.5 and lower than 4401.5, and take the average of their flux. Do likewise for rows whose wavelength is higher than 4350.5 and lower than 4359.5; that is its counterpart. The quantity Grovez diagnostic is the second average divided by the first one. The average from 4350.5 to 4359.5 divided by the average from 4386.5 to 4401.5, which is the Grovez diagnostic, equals 0.967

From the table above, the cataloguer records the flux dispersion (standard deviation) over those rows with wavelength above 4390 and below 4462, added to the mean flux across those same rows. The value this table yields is 10.4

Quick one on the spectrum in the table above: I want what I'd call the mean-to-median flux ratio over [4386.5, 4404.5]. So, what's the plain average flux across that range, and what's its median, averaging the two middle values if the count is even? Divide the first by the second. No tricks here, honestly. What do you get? 1.00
